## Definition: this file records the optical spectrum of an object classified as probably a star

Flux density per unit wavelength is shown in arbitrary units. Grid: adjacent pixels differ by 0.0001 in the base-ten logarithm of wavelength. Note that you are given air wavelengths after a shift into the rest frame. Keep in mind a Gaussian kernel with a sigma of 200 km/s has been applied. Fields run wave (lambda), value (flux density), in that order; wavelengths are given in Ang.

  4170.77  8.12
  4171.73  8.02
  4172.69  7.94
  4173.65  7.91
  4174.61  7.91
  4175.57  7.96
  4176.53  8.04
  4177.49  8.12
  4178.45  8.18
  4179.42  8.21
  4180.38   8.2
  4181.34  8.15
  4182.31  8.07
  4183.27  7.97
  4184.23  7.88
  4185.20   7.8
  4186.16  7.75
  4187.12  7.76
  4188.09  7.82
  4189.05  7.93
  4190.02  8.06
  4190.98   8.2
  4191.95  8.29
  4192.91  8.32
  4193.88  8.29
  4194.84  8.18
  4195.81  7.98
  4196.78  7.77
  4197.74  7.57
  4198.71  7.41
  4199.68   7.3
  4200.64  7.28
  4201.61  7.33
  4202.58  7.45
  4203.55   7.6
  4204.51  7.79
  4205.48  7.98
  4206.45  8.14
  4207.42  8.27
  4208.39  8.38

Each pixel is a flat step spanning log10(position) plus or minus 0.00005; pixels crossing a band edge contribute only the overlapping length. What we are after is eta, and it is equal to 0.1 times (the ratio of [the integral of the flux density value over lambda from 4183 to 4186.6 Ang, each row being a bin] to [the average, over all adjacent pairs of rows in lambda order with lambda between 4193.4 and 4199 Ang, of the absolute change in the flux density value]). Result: 16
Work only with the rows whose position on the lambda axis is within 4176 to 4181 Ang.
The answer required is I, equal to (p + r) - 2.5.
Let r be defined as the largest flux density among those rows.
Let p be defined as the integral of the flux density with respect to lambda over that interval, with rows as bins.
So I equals 46.5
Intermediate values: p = 40.8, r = 8.21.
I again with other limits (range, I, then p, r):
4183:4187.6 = 41.5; 36.0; 7.97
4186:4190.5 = 41.0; 35.4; 8.06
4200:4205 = 42.8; 37.5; 7.79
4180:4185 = 45.8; 40.1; 8.2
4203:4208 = 45.6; 39.8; 8.27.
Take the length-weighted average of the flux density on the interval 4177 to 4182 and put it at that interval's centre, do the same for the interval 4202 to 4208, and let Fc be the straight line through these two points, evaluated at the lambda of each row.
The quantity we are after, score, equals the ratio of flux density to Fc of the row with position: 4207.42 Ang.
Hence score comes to 1.05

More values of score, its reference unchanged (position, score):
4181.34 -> 1.00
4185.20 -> 0.96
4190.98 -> 1.02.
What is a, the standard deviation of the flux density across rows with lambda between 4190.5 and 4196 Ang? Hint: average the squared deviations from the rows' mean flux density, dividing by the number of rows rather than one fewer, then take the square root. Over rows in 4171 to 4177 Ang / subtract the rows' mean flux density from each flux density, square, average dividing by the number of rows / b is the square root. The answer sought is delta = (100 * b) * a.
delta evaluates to 0.6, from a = 0.11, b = 0.05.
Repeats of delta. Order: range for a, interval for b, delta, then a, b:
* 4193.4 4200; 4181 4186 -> 4.4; 0.35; 0.13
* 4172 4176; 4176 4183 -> 0.1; 0.02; 0.06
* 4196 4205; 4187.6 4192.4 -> 3.1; 0.18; 0.17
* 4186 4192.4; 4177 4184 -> 1.6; 0.20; 0.08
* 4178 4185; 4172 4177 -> 0.6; 0.12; 0.05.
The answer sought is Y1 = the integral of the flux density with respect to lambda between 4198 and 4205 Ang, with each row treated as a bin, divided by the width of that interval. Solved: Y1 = 7.46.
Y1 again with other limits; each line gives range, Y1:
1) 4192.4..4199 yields 7.95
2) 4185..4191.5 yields 7.91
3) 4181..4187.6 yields 7.91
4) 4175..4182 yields 8.12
